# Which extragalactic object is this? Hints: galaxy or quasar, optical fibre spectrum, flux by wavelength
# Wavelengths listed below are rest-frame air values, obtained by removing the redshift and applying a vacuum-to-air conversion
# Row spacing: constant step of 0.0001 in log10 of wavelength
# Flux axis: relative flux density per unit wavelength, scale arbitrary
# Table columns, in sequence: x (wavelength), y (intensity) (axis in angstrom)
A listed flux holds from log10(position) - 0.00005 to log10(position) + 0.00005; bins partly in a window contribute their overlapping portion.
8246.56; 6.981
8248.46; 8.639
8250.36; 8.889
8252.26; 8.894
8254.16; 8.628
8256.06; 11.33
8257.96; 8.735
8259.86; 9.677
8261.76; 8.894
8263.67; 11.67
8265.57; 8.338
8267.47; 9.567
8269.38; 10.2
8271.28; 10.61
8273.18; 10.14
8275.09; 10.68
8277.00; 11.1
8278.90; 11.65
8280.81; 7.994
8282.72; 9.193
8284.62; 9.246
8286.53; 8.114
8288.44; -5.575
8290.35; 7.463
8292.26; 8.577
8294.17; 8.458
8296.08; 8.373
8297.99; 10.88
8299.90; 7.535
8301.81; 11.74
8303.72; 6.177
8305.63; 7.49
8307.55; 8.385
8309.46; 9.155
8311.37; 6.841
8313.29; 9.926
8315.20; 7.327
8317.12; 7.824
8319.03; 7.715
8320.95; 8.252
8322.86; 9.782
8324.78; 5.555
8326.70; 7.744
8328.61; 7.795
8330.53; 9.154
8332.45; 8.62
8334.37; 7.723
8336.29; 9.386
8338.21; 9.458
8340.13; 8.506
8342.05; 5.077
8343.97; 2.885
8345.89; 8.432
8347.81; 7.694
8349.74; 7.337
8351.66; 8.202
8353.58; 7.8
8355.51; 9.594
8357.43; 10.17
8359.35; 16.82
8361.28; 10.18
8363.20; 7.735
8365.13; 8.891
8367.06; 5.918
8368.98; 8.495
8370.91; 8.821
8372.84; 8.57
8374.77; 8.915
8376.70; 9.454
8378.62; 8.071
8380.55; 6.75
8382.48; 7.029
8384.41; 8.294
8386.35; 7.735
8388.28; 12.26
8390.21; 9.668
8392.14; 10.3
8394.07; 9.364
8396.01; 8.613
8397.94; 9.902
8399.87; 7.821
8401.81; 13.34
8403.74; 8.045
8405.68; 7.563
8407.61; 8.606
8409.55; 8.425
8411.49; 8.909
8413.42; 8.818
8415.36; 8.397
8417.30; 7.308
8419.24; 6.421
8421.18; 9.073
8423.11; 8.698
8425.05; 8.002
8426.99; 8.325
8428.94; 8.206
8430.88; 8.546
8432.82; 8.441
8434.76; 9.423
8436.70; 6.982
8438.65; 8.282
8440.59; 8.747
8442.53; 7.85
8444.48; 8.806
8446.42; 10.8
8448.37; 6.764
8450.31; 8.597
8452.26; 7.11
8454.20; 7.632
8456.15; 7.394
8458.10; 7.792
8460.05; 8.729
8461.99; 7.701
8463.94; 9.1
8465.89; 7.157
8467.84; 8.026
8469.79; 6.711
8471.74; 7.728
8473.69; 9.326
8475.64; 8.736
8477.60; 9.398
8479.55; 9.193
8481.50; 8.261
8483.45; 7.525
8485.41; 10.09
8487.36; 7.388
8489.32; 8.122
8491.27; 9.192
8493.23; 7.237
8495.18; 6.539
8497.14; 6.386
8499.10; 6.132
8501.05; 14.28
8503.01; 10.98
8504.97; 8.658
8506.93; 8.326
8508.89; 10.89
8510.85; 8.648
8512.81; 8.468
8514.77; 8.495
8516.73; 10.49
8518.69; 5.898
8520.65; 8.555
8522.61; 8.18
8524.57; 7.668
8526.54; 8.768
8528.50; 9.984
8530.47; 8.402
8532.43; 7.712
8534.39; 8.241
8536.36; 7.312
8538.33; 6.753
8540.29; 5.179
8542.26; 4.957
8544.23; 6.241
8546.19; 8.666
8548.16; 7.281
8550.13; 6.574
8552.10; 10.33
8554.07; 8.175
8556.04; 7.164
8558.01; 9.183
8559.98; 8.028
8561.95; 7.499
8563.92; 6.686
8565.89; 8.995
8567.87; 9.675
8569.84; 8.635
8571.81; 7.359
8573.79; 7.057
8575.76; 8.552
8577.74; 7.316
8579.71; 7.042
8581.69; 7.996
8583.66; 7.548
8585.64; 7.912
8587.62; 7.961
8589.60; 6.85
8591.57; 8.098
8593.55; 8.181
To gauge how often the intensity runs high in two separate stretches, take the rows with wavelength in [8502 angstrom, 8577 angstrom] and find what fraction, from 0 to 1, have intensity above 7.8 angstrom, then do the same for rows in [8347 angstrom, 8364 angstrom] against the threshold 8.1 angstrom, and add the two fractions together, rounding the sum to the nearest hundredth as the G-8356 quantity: 1.16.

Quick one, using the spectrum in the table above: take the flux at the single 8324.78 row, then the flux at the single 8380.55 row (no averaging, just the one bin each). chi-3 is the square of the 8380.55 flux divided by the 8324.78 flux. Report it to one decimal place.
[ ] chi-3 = 8.2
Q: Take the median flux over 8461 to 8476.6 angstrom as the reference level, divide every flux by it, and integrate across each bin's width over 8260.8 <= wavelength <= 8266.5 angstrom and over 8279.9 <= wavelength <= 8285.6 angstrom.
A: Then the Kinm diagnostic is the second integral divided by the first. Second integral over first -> 0.92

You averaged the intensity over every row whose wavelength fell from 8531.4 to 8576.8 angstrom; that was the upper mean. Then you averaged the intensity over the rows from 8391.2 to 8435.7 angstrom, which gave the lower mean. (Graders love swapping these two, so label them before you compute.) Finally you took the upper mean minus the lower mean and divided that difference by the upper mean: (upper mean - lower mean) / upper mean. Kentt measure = -0.14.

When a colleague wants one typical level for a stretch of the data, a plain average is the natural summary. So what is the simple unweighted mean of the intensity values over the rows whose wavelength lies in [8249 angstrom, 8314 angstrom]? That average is 8.8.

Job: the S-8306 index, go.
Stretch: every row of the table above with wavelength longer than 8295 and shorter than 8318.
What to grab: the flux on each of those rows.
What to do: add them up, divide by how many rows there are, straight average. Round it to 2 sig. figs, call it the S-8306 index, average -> 8.5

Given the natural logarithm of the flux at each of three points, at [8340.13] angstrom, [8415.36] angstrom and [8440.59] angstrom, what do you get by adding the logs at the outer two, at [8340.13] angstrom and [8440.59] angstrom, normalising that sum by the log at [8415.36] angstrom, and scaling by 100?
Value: 203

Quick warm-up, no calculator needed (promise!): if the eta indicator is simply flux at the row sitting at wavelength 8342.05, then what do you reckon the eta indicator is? 5.077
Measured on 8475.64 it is 8.736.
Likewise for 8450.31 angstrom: 8.597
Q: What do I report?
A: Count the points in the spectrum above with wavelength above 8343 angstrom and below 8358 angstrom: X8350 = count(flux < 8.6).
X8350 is 6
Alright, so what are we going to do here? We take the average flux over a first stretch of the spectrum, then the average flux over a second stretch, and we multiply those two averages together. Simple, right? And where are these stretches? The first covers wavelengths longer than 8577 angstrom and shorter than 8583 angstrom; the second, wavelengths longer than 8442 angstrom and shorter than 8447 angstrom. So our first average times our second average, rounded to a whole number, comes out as 68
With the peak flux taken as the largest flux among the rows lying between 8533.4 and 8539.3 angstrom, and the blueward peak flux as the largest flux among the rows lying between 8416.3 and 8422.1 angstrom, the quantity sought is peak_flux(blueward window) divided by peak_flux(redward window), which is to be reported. 1.1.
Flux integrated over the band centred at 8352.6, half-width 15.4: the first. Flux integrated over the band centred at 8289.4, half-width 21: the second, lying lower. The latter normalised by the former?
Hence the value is 1.4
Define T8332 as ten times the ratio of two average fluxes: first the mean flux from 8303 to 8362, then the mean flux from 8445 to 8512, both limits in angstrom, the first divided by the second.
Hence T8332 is 9.8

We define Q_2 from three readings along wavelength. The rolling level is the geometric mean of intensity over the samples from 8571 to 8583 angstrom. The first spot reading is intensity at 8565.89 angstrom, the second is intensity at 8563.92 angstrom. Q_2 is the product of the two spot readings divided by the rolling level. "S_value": 8.0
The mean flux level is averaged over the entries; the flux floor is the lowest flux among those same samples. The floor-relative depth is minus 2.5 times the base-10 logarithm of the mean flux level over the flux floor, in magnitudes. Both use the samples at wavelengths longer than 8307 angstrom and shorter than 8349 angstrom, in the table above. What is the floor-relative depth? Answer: -1.09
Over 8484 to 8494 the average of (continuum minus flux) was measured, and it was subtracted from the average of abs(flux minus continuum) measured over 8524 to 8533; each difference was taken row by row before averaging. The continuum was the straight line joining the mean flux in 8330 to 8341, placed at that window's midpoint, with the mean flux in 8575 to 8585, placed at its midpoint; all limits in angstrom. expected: 1.1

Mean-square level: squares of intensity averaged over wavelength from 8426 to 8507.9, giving 72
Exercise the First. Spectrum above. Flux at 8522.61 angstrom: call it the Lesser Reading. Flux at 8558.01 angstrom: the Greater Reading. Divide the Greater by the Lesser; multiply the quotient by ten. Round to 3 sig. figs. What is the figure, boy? 11.2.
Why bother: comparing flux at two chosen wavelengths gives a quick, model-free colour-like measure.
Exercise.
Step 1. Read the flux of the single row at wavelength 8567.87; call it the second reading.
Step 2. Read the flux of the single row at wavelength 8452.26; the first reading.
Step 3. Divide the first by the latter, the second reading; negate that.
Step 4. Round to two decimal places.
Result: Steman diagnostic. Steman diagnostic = -0.73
